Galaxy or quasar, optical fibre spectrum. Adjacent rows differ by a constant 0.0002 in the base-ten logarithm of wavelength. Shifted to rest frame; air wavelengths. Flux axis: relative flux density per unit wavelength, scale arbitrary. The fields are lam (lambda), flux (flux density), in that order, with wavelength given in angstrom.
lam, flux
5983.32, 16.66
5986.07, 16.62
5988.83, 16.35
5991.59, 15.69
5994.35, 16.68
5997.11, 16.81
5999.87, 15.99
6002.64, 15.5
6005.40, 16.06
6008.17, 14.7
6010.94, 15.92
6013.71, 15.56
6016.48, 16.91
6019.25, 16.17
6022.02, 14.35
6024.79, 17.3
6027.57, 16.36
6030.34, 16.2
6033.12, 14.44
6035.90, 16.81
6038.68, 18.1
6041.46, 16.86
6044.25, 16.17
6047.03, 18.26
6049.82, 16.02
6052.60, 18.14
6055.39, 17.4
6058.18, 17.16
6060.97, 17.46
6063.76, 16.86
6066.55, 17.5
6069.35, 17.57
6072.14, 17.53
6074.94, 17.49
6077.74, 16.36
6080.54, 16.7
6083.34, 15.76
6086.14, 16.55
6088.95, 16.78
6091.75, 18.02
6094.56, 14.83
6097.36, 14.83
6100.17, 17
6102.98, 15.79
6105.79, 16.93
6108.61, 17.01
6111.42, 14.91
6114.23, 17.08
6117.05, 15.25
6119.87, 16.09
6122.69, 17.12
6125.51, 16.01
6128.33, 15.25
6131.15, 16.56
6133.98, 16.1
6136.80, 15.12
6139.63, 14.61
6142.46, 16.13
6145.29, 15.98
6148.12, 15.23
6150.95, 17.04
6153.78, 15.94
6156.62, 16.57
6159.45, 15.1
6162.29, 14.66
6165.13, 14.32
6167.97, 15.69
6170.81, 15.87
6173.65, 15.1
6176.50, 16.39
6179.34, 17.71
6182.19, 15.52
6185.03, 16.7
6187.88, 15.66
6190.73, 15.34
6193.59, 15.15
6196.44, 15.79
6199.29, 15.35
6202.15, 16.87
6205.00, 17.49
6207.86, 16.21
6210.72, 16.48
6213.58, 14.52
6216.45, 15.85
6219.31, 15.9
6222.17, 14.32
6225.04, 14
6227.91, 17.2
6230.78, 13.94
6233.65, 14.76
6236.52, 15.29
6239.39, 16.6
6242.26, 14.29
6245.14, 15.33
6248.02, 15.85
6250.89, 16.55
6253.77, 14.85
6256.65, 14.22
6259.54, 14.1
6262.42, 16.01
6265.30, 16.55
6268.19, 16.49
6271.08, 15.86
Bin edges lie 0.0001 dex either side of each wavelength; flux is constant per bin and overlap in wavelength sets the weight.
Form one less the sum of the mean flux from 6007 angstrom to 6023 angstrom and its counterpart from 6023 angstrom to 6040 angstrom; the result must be -31.1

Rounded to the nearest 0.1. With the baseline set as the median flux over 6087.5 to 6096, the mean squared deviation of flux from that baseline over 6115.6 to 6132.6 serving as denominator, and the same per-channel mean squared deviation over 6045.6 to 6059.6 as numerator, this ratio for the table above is 1.0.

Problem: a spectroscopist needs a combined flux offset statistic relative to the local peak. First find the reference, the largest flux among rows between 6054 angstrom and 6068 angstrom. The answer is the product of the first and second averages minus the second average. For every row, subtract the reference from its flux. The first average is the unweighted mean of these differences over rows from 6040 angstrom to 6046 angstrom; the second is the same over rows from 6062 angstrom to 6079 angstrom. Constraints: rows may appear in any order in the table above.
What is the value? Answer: 1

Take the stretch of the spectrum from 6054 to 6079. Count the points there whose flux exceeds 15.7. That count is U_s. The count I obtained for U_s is 9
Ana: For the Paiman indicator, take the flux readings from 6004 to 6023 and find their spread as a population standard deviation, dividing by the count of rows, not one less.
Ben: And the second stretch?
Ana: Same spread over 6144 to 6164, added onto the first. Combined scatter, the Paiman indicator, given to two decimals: 1.60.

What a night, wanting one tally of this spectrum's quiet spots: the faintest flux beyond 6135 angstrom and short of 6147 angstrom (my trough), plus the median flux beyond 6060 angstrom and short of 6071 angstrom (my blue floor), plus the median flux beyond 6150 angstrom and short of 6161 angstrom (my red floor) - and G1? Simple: 48.3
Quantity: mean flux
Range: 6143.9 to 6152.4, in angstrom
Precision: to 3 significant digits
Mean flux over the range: 16.1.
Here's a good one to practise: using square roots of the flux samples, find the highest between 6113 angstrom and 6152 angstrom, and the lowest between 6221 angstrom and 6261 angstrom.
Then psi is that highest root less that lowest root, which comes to 0.404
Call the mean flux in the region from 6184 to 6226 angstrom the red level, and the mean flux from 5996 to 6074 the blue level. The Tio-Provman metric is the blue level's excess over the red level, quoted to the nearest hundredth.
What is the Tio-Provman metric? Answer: 0.87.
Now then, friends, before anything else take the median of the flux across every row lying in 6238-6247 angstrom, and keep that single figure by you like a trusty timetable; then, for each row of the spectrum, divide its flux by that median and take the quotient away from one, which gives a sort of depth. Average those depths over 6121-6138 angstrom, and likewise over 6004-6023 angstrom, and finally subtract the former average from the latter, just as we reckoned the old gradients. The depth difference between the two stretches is 0.02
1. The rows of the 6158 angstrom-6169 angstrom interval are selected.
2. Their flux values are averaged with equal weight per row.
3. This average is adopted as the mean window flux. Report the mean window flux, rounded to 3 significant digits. 14.9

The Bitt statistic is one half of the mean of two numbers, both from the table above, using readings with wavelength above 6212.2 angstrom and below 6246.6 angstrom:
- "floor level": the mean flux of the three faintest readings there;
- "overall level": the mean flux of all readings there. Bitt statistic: 7.3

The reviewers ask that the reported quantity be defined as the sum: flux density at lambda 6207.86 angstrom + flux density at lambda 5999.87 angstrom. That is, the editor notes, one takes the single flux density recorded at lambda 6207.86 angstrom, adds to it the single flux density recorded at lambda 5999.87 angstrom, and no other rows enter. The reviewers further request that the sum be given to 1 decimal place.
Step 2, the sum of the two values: 32.2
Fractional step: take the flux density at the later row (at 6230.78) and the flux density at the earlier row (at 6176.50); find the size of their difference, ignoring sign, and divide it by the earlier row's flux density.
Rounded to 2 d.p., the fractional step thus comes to 0.15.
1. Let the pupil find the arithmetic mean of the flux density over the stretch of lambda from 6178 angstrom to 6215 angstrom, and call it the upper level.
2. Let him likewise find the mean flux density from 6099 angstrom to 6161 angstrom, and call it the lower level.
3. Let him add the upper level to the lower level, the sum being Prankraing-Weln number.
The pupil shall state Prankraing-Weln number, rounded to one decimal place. 32.1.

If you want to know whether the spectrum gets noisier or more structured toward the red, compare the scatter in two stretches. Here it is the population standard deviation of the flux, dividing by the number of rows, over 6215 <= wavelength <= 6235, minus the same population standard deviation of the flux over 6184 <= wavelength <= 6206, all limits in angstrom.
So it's 0.3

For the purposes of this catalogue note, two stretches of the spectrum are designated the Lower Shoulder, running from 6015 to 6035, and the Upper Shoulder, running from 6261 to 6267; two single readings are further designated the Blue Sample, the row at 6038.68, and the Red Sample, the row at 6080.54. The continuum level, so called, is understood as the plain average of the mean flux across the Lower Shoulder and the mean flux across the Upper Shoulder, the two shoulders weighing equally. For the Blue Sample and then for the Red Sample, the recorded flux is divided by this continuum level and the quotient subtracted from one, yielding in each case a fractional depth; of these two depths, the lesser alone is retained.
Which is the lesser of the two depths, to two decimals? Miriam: -0.12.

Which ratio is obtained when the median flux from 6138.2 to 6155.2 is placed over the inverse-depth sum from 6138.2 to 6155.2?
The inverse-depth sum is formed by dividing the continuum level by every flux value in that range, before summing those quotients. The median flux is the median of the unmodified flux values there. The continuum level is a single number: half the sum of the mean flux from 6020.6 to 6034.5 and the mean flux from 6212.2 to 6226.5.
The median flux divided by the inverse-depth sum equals 2.7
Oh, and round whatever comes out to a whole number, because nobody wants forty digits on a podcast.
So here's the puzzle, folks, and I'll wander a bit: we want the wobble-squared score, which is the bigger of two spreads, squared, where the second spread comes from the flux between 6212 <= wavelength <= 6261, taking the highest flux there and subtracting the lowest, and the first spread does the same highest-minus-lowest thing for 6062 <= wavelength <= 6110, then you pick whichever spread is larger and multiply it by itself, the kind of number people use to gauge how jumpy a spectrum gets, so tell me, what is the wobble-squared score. 11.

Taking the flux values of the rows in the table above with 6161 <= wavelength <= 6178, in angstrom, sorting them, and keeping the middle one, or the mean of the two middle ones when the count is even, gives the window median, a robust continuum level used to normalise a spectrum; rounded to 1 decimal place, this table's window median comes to 15.4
